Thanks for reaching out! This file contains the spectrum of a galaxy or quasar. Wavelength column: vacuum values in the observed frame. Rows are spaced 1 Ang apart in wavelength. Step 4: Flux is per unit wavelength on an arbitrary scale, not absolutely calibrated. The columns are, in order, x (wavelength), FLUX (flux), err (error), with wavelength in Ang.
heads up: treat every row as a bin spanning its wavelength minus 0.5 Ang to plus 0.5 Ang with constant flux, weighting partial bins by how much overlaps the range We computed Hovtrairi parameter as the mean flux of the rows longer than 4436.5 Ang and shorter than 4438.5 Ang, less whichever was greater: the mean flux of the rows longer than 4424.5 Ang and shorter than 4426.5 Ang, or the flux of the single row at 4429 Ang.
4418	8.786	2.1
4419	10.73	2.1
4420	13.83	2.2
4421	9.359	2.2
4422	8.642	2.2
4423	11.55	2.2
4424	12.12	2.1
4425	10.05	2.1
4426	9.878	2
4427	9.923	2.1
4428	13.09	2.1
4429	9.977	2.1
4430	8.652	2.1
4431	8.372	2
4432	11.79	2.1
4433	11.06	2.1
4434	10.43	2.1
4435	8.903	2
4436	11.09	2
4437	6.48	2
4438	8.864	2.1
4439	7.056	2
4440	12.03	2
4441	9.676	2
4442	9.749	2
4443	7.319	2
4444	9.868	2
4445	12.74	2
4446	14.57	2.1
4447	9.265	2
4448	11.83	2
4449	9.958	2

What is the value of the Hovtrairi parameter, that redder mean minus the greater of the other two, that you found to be -2.3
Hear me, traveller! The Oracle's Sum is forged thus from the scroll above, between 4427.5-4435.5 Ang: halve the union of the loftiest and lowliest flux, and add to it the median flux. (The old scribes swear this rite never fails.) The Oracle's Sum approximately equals 20.9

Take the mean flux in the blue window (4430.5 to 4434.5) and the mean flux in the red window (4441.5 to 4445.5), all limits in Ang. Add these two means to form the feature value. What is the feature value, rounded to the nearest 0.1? 20.3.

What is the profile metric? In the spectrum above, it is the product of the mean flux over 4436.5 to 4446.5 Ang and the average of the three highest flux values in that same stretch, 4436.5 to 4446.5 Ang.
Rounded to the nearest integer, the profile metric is 129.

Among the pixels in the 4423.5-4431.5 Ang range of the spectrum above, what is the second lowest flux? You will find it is 8.652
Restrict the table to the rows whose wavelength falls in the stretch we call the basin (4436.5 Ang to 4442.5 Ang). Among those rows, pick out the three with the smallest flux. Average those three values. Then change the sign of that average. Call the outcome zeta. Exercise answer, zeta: -7.47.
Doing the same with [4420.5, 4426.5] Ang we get -9.29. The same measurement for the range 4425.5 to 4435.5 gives -8.64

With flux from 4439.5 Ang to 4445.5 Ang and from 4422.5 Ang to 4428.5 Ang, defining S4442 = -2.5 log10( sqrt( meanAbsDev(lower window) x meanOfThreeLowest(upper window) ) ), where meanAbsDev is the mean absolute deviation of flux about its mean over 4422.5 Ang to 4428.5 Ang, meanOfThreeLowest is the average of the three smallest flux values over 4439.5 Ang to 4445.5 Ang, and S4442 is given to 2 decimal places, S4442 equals -1.26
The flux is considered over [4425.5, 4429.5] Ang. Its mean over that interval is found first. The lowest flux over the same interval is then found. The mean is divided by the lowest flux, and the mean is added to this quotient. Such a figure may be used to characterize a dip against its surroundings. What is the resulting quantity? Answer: 11.8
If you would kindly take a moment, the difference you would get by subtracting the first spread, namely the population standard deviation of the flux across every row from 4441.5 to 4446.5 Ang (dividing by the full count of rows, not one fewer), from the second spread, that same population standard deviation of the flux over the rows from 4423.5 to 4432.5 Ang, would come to -1.0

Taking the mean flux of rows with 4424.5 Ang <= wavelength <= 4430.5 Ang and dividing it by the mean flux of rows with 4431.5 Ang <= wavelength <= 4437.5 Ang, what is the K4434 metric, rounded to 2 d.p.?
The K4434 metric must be 1.03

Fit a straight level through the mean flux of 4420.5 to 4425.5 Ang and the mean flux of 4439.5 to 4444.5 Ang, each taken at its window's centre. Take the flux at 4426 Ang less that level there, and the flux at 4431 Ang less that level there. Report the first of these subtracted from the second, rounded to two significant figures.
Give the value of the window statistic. -1.3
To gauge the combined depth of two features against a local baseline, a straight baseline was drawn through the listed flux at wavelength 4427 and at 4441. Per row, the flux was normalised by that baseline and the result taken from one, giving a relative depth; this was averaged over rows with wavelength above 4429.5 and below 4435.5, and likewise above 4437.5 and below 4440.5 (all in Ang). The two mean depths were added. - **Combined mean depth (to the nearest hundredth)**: 0.04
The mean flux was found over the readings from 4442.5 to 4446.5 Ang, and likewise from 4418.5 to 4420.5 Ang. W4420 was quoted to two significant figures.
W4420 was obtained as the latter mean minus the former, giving 1.2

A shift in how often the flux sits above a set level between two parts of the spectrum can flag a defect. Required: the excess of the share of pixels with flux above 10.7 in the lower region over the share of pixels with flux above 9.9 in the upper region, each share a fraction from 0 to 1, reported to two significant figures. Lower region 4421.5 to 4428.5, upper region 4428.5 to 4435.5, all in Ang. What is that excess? -0.14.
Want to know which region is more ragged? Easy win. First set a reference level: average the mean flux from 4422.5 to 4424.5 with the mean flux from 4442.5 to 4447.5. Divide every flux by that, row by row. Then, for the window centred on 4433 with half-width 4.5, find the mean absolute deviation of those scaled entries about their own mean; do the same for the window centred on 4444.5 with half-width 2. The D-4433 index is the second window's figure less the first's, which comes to 0.103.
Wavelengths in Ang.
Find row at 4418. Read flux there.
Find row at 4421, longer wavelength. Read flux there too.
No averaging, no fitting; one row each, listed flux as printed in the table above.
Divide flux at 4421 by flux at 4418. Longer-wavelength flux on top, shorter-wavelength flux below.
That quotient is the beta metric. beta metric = 1.07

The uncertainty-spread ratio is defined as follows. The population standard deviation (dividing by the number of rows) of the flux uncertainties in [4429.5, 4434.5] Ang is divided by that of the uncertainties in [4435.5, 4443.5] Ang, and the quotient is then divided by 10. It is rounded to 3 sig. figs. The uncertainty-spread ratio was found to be 0.121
